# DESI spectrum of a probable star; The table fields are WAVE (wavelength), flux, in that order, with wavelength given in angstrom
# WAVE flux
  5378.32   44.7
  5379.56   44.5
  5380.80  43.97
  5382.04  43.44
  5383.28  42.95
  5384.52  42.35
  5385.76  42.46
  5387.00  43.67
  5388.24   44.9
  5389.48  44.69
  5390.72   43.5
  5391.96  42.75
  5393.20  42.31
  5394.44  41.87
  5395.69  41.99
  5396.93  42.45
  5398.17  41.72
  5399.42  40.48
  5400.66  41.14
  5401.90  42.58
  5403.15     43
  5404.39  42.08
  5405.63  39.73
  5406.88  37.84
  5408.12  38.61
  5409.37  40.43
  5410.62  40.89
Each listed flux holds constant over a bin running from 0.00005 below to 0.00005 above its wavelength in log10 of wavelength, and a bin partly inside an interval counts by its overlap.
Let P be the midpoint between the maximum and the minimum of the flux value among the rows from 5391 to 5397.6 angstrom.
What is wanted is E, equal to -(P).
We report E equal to -42.3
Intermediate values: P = 42.3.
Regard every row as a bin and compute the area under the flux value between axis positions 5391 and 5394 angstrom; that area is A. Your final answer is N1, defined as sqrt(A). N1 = 11.3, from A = 128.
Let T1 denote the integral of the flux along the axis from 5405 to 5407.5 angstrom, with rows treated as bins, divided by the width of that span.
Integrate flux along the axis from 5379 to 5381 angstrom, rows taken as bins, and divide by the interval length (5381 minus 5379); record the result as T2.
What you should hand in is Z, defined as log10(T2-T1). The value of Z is 0.73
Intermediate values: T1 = 38.8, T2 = 44.3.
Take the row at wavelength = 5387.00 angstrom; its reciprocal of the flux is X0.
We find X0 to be 0.0229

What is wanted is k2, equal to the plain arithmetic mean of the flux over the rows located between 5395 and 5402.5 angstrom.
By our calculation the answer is 41.7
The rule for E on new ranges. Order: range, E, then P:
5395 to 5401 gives -41.5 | 41.5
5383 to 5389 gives -43.6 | 43.6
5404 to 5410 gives -40.0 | 40.0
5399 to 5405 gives -41.7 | 41.7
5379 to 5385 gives -43.4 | 43.4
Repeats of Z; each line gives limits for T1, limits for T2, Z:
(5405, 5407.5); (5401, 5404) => 0.58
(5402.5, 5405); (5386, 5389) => 0.20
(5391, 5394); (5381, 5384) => -0.24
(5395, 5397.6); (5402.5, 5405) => -0.46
